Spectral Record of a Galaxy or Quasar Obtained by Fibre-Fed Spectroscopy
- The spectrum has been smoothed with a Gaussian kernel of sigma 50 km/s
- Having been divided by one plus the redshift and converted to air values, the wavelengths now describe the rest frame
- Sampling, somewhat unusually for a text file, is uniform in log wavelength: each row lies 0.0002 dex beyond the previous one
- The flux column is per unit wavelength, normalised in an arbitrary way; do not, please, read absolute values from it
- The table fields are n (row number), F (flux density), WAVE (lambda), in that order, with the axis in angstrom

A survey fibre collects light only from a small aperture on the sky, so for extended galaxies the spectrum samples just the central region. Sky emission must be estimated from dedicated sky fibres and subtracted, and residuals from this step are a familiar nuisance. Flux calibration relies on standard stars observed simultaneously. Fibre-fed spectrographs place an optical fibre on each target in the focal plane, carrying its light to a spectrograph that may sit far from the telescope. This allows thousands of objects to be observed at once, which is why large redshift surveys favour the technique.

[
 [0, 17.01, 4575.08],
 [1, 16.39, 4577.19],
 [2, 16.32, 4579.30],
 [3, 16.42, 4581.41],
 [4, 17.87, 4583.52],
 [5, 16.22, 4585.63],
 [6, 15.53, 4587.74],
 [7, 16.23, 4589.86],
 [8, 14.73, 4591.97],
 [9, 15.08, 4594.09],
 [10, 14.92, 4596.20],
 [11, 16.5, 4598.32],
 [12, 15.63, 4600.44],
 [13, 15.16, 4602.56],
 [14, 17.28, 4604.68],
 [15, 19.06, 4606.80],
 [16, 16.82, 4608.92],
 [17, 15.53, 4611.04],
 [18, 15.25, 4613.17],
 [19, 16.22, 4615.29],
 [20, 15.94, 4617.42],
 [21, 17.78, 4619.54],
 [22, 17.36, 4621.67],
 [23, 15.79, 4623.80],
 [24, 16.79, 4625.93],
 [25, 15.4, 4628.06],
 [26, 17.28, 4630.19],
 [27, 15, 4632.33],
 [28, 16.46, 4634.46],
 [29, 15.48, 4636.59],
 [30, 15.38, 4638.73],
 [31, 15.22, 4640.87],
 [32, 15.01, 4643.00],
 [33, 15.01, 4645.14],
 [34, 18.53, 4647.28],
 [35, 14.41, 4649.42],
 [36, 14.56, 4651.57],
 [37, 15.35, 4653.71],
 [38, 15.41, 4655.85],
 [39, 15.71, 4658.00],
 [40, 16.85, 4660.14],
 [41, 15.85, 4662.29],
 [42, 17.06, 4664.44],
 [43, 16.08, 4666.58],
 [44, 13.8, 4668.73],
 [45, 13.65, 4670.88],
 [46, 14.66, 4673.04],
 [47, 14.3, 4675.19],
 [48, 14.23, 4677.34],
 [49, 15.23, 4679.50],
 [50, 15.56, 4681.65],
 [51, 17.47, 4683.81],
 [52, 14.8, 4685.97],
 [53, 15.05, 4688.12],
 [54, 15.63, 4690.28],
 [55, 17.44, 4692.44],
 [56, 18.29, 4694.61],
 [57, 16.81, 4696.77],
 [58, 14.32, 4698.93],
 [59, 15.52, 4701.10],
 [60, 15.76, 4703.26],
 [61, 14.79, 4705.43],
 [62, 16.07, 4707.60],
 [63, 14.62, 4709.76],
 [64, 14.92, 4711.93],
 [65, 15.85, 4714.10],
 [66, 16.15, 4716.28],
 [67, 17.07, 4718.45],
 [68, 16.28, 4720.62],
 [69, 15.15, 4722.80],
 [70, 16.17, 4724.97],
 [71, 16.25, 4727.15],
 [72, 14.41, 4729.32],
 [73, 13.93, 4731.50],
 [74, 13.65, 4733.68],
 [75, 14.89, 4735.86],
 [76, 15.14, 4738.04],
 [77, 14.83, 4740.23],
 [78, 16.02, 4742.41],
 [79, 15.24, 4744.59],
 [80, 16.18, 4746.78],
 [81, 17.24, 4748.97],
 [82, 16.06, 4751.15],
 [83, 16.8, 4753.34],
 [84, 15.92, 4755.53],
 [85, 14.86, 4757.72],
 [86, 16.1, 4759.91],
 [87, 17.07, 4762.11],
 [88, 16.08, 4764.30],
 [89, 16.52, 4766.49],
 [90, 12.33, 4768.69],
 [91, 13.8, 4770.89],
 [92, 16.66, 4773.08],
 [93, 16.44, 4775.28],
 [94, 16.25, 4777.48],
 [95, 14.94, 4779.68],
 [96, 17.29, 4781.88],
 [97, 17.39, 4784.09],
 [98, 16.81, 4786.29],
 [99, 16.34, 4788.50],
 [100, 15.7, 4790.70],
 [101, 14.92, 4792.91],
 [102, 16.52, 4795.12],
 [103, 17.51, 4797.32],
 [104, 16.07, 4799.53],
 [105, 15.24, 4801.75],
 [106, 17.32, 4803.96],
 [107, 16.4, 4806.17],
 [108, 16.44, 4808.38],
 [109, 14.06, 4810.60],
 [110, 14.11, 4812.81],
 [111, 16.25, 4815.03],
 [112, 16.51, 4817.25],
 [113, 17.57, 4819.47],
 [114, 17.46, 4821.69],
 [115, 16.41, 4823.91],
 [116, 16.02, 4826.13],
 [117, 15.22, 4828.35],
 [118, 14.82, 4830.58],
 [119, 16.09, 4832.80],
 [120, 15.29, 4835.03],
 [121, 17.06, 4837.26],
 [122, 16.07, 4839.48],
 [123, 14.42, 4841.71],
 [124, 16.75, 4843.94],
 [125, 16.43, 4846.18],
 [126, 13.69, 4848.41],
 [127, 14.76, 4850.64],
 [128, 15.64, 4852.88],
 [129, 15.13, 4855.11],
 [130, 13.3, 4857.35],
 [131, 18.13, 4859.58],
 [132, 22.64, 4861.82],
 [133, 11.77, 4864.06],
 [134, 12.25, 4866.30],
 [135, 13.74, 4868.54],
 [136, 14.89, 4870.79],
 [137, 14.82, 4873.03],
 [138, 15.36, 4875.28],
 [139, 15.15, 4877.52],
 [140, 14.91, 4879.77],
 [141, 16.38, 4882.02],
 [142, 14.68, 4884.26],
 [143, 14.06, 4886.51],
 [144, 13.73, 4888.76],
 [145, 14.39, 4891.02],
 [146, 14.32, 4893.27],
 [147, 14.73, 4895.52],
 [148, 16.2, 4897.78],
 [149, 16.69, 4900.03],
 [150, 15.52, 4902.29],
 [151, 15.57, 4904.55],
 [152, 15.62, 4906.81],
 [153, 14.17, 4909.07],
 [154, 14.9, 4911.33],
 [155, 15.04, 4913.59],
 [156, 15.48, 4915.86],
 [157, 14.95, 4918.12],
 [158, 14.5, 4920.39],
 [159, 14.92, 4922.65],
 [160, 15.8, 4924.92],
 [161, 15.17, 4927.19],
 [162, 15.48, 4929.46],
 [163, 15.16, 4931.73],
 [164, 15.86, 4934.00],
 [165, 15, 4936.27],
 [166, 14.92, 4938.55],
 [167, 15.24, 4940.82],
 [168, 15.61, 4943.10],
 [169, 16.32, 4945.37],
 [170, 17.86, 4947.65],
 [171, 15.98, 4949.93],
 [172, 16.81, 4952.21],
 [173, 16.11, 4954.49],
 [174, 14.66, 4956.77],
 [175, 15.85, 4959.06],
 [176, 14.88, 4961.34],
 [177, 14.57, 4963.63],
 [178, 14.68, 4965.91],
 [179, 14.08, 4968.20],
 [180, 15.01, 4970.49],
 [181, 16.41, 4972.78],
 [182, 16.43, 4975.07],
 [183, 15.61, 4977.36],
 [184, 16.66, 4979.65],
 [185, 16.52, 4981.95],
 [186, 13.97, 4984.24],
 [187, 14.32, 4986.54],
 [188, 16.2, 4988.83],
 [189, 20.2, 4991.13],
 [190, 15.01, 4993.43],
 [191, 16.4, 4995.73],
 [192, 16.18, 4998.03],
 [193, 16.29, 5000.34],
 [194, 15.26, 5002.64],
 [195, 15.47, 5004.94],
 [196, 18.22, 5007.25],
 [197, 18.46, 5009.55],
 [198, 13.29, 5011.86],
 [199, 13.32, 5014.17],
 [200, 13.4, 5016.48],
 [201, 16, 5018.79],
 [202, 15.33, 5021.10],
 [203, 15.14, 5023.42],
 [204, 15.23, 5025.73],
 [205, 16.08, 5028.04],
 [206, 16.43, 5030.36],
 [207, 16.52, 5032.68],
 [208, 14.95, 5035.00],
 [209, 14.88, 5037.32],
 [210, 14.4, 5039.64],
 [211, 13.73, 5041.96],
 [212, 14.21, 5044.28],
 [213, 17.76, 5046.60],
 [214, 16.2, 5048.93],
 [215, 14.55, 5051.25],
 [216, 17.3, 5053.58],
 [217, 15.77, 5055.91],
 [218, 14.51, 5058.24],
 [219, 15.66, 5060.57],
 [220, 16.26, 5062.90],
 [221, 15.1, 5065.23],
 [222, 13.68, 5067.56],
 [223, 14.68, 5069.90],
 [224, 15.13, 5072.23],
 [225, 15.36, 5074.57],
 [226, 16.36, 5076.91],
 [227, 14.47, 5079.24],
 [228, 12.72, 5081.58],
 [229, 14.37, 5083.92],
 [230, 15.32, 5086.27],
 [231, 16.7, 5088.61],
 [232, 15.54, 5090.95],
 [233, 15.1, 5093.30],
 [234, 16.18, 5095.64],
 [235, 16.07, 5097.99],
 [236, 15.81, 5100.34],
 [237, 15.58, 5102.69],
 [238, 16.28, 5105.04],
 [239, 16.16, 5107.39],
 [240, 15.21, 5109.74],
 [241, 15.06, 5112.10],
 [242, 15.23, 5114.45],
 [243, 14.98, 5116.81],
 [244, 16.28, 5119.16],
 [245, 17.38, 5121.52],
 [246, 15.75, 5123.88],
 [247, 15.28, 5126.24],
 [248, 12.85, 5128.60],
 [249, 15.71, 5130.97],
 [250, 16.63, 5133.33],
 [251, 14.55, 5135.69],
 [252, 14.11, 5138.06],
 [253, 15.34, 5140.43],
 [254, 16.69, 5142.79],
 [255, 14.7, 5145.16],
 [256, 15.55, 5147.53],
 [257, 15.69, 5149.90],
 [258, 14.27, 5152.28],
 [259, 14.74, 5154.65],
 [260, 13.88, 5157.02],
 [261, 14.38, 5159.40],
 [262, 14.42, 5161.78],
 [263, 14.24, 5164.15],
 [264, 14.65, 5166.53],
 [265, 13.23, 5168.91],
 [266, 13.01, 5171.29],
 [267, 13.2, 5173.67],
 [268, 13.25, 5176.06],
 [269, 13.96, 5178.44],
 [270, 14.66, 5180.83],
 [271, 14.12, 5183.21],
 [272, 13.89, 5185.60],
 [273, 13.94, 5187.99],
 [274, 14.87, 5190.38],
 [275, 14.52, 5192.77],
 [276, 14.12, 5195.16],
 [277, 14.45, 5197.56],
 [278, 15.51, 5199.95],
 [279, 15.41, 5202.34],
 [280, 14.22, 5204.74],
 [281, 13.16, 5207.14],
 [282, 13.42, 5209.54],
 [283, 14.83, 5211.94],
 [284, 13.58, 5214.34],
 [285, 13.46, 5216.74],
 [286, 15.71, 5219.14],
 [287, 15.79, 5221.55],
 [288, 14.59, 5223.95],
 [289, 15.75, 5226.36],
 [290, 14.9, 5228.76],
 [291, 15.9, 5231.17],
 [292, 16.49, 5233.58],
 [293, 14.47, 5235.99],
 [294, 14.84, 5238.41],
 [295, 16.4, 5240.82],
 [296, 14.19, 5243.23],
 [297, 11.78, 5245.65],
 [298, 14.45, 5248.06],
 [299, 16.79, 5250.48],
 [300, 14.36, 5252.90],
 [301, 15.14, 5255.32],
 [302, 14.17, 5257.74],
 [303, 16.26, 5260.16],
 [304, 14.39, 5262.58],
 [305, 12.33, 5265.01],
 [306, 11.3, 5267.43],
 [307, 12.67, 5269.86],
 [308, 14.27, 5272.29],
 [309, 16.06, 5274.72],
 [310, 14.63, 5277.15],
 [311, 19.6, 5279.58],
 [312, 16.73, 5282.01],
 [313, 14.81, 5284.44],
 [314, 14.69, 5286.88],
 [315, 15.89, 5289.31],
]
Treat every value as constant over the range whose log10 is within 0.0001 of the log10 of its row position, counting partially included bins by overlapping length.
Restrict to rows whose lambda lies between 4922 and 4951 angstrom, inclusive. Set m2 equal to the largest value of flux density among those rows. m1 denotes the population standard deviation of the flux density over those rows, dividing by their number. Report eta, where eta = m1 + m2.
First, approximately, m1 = 0.8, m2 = 17.86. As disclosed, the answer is 18.6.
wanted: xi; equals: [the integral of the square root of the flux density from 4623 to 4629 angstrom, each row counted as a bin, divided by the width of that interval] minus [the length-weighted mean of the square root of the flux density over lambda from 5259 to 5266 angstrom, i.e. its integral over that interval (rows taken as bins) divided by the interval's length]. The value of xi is 0.2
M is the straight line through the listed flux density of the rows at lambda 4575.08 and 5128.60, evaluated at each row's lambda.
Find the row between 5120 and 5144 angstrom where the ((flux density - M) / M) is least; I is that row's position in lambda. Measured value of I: 5128.60 angstrom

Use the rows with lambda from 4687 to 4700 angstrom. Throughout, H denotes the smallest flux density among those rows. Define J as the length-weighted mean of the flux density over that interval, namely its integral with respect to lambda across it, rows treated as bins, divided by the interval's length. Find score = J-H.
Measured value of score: 1.9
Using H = 14.32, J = 16.3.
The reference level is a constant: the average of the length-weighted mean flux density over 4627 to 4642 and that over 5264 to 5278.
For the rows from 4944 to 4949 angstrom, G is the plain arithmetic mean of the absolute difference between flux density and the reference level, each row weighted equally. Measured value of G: 2.45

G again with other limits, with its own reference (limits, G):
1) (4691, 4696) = 3.23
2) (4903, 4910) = 0.79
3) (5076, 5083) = 1.27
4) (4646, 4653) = 1.40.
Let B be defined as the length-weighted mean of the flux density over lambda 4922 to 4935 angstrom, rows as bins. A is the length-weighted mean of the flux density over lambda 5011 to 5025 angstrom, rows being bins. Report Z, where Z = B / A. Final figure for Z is 1.066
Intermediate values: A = 14.46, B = 15.41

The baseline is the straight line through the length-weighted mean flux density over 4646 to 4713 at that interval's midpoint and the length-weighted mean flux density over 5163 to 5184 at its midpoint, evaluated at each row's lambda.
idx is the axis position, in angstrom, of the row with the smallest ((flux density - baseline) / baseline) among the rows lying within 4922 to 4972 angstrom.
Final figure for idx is 4968.20 angstrom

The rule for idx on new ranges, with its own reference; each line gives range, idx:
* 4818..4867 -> 4864.06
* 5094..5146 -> 5128.60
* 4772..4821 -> 4810.60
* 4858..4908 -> 4864.06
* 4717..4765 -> 4733.68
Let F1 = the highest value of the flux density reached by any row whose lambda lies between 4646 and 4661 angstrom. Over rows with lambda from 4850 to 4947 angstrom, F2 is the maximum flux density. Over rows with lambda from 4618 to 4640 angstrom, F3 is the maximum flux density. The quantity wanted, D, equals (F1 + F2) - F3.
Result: 23.4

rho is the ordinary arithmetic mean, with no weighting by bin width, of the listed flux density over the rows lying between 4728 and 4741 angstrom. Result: 14.5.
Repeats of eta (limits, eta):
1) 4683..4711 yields 19.5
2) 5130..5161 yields 17.6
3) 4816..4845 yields 18.5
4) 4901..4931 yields 16.3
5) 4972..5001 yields 21.6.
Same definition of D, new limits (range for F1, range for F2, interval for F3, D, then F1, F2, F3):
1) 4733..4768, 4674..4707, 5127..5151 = 18.8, 17.24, 18.29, 16.69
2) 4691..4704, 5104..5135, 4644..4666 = 17.1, 18.29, 17.38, 18.53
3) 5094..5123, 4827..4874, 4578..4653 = 21.0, 17.38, 22.64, 19.06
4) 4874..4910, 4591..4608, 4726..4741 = 19.5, 16.69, 19.06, 16.25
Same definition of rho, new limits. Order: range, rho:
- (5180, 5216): 14.3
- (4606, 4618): 16.5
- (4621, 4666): 15.9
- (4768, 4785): 15.6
